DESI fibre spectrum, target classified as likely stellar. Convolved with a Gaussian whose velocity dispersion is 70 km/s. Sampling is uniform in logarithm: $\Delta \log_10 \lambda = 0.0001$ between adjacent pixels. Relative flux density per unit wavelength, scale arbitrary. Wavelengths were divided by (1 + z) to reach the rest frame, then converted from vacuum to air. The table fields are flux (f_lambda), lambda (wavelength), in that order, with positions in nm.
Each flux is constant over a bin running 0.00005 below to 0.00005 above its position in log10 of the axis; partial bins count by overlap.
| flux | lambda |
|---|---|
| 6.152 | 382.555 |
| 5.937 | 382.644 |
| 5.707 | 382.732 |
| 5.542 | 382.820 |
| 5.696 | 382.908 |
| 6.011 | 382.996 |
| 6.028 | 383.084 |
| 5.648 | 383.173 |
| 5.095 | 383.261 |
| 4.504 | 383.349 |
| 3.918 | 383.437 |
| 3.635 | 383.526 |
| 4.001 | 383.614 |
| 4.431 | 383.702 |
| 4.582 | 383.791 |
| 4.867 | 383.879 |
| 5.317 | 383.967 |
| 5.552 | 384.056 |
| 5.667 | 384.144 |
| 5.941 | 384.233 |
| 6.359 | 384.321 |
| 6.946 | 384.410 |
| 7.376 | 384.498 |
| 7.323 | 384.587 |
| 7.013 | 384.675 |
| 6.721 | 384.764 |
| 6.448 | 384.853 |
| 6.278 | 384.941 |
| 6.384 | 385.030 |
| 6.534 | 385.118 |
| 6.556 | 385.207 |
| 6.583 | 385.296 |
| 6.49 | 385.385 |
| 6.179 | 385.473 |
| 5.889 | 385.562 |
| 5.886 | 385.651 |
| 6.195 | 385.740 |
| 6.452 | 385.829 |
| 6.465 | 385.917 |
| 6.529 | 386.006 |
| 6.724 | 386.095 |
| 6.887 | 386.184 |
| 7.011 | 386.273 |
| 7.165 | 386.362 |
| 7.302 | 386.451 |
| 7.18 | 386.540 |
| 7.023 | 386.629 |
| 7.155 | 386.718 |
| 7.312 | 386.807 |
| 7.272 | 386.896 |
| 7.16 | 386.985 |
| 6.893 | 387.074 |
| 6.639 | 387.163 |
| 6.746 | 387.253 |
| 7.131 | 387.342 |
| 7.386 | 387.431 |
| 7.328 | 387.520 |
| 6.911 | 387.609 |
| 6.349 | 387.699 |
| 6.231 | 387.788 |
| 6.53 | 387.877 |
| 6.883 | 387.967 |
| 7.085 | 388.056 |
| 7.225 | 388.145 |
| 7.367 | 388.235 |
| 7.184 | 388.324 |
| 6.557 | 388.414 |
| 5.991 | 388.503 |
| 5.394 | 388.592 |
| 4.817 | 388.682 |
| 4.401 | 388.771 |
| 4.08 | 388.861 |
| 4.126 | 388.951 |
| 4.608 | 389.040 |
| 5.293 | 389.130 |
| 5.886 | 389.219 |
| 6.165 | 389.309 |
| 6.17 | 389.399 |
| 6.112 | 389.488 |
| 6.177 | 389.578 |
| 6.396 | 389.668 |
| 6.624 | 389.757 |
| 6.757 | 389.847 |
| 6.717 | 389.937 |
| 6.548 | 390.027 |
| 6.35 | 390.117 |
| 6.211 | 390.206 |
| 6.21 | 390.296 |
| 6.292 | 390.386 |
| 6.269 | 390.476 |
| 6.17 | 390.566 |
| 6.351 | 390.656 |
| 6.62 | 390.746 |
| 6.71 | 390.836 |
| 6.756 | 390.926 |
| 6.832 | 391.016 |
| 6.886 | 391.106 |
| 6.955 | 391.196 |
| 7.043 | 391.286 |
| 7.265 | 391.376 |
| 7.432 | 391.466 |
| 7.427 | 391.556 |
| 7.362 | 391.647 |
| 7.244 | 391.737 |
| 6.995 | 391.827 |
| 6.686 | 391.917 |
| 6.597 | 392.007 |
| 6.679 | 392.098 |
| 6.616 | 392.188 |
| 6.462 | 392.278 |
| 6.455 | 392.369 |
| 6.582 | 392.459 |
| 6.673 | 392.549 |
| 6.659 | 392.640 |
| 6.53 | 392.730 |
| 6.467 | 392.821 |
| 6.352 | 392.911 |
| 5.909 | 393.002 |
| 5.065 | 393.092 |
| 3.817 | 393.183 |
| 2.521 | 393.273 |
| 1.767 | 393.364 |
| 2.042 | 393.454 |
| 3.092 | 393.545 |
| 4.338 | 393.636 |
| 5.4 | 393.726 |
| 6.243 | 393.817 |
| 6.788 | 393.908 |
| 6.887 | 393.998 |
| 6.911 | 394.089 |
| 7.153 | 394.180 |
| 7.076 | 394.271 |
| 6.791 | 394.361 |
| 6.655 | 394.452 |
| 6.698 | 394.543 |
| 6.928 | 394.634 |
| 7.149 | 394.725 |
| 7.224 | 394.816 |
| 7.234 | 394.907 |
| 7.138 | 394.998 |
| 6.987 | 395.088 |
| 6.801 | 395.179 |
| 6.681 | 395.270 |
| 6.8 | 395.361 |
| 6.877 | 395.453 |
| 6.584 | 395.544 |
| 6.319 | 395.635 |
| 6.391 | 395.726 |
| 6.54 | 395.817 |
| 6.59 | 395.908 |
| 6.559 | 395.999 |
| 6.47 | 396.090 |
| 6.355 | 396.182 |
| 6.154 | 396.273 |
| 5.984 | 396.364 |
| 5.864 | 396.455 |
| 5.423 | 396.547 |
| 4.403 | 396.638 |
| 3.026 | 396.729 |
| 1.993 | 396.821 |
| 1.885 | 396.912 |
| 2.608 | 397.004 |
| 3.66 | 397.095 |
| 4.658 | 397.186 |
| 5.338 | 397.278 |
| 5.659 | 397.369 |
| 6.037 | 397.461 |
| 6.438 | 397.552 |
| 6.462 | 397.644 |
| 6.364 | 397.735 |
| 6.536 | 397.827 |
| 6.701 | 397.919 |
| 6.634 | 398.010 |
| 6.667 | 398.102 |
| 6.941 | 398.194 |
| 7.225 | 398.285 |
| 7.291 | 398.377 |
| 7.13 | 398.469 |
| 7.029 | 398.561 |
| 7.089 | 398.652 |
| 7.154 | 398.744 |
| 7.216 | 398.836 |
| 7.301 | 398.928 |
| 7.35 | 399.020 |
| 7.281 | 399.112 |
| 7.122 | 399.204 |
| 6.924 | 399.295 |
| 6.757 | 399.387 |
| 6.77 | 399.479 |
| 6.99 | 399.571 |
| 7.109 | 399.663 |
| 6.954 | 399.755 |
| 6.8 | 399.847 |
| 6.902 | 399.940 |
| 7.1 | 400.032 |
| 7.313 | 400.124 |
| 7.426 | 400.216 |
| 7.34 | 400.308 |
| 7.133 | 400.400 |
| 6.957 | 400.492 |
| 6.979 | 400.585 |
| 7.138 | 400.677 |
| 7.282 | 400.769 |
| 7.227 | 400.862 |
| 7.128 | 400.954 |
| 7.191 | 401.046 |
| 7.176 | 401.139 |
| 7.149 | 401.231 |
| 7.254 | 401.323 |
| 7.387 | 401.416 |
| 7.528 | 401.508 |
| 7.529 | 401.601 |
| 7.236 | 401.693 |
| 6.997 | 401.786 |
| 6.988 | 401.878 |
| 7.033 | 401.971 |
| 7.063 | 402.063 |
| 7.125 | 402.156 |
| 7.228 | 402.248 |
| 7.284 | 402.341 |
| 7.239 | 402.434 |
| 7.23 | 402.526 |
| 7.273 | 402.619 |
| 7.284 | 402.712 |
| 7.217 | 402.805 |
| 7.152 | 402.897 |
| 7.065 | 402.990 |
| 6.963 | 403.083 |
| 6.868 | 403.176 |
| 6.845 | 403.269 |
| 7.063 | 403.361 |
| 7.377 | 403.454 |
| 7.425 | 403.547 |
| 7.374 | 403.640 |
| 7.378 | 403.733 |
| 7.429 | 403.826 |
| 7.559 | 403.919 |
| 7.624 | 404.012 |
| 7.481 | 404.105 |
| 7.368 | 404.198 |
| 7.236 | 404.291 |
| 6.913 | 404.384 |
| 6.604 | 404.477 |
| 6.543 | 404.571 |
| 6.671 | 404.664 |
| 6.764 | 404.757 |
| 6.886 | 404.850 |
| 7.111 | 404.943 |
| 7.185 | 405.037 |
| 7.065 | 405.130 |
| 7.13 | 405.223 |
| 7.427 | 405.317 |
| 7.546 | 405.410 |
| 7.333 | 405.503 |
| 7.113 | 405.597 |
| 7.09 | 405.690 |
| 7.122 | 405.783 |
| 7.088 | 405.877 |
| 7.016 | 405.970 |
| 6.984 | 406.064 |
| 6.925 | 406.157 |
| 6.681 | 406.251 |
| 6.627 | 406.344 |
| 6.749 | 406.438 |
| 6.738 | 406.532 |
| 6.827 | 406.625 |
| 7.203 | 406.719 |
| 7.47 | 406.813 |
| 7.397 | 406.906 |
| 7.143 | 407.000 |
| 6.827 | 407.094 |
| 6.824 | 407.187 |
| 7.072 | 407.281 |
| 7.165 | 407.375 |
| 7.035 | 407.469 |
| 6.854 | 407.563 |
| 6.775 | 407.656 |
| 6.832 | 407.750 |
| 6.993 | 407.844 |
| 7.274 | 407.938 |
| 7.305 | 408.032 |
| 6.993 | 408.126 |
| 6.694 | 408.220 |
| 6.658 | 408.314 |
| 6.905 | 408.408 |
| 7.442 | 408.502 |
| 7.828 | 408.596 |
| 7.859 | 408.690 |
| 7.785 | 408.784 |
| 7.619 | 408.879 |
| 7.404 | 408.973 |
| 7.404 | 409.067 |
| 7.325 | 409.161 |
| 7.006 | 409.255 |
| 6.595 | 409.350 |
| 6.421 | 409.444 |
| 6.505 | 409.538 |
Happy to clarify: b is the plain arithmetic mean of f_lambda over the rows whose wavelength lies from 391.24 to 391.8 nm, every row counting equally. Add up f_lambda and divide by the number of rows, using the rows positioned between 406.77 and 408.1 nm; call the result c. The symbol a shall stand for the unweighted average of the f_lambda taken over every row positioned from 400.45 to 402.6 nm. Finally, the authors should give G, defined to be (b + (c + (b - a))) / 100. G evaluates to 0.145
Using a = 7.19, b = 7.30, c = 7.1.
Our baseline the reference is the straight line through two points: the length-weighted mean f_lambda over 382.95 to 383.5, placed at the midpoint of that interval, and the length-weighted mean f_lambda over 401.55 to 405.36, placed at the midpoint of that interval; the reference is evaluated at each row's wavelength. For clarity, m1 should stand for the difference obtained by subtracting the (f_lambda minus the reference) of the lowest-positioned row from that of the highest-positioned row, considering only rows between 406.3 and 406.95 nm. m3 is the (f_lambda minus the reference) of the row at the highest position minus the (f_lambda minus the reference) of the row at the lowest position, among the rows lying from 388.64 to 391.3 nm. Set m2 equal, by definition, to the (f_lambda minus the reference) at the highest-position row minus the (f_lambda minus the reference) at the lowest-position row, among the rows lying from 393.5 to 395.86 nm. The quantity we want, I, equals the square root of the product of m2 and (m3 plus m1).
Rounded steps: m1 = 0.7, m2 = 3.2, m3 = 2.0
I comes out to 2.94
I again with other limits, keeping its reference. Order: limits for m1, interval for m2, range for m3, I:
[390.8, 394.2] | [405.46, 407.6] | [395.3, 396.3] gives 0.65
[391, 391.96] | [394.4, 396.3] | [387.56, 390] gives 0.67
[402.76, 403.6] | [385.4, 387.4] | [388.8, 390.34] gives 1.28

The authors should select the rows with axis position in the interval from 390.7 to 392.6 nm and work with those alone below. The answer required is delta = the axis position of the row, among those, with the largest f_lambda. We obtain 391.466 nm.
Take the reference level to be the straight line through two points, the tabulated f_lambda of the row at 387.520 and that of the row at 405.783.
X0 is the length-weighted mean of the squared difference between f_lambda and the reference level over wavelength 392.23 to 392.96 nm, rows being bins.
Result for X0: 0.6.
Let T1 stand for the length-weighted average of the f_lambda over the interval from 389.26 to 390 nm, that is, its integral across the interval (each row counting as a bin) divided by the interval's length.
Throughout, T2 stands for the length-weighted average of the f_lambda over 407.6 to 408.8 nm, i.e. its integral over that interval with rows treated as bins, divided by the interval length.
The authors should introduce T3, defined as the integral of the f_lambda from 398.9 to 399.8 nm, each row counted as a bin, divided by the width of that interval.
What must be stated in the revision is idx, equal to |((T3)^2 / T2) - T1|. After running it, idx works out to 0.56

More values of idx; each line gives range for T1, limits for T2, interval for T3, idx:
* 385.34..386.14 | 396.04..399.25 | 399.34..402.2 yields 2.25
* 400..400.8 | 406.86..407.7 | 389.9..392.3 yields 0.72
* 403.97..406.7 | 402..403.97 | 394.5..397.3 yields 2.39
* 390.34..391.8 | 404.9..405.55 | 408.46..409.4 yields 0.74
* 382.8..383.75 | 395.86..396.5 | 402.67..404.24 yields 3.45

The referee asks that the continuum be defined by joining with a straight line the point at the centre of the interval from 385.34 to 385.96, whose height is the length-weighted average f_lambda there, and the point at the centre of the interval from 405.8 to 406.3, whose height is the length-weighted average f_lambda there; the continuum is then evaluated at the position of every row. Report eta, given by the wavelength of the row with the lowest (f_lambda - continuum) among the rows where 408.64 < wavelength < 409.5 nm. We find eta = 409.444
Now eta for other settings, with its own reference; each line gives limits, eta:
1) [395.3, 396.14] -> 395.635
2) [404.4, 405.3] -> 404.571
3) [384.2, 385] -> 384.233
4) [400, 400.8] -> 400.492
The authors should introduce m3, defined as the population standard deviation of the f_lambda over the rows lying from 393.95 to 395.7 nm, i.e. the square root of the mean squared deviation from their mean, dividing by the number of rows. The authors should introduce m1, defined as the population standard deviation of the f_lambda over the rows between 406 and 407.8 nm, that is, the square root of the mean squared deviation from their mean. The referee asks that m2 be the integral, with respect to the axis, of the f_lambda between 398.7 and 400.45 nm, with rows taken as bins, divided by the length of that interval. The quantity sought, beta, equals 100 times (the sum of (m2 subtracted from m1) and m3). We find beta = -664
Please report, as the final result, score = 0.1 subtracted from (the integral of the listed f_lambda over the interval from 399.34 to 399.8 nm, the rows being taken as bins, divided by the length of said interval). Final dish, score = 6.8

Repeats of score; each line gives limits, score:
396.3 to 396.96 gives 4.0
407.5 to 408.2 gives 6.9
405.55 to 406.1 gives 7.0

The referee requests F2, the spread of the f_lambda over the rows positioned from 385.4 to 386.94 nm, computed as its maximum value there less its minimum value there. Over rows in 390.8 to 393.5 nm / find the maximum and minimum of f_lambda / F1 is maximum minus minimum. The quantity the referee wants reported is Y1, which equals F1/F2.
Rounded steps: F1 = 5.7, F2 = 1.43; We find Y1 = 4.0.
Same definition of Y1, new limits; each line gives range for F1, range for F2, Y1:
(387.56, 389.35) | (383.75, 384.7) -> 1.2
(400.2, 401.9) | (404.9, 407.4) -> 0.6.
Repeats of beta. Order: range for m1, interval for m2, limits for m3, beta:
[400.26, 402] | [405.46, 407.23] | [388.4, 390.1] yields -596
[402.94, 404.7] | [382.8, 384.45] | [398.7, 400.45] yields -471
